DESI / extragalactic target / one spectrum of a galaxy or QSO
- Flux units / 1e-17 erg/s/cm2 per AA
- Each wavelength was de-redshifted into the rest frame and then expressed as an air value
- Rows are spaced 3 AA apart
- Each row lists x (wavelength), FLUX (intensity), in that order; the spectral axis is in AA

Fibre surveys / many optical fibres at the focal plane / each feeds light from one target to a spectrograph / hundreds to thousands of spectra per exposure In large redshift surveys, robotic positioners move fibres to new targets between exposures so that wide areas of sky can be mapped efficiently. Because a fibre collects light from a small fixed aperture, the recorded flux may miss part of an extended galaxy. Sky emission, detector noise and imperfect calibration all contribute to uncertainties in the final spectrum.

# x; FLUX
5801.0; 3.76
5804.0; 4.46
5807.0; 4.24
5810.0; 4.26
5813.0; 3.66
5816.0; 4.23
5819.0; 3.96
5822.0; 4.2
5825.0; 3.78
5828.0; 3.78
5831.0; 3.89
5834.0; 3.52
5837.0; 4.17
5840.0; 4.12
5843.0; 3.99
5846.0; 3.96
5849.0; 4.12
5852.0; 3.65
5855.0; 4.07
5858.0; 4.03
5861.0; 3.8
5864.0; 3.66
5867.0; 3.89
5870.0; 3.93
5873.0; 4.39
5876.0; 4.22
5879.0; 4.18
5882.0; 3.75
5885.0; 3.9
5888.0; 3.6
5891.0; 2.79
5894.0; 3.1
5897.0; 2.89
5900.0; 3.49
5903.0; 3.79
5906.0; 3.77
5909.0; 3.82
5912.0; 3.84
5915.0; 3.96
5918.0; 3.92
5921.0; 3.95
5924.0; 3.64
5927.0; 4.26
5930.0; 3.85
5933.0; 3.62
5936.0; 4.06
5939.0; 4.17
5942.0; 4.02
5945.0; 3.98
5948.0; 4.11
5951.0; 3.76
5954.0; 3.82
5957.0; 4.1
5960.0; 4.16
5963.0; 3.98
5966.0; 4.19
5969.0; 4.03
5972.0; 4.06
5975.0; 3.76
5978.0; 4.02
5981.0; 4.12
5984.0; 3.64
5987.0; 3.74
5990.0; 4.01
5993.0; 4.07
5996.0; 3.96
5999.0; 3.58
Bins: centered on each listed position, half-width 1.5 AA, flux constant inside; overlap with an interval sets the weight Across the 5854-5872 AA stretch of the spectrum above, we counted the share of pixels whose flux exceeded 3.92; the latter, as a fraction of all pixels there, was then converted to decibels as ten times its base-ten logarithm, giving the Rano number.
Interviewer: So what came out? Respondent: -3.0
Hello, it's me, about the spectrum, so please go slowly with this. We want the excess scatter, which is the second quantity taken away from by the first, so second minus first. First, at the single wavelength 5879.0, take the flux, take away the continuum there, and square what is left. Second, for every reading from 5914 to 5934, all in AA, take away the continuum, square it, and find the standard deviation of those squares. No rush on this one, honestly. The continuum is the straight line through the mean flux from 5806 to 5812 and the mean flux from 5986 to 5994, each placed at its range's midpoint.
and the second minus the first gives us 0.06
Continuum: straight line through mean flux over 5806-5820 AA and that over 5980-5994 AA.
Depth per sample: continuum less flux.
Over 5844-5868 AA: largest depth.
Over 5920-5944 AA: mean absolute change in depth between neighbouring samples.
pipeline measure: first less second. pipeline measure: 0.06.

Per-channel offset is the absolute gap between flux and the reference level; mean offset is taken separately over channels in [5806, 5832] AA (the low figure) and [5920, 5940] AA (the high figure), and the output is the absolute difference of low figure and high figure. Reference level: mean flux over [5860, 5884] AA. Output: 0.00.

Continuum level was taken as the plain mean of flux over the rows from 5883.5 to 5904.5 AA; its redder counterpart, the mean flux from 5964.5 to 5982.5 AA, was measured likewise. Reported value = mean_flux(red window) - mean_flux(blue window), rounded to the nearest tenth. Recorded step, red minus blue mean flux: 0.7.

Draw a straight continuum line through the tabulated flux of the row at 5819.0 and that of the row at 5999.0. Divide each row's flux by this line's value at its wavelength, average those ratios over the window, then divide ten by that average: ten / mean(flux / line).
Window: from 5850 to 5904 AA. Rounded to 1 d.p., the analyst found 10.3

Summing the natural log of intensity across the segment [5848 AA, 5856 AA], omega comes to 4.114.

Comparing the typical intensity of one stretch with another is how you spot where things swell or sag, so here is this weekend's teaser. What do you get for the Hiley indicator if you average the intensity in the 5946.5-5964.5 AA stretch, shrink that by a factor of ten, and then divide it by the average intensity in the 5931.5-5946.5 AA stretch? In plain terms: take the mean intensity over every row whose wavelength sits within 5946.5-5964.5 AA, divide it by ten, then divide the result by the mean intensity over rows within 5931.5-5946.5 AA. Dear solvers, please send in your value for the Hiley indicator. 0.100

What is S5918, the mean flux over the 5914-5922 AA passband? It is 3.94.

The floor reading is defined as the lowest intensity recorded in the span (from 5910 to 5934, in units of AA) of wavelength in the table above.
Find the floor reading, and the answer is 3.62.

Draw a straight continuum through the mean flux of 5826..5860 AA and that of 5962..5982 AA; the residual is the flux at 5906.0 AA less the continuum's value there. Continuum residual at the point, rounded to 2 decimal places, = -0.21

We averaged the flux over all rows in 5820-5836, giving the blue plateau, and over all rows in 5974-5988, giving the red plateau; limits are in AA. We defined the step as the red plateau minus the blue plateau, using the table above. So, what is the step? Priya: 0.02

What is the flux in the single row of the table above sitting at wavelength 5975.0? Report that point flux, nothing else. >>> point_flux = 3.76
